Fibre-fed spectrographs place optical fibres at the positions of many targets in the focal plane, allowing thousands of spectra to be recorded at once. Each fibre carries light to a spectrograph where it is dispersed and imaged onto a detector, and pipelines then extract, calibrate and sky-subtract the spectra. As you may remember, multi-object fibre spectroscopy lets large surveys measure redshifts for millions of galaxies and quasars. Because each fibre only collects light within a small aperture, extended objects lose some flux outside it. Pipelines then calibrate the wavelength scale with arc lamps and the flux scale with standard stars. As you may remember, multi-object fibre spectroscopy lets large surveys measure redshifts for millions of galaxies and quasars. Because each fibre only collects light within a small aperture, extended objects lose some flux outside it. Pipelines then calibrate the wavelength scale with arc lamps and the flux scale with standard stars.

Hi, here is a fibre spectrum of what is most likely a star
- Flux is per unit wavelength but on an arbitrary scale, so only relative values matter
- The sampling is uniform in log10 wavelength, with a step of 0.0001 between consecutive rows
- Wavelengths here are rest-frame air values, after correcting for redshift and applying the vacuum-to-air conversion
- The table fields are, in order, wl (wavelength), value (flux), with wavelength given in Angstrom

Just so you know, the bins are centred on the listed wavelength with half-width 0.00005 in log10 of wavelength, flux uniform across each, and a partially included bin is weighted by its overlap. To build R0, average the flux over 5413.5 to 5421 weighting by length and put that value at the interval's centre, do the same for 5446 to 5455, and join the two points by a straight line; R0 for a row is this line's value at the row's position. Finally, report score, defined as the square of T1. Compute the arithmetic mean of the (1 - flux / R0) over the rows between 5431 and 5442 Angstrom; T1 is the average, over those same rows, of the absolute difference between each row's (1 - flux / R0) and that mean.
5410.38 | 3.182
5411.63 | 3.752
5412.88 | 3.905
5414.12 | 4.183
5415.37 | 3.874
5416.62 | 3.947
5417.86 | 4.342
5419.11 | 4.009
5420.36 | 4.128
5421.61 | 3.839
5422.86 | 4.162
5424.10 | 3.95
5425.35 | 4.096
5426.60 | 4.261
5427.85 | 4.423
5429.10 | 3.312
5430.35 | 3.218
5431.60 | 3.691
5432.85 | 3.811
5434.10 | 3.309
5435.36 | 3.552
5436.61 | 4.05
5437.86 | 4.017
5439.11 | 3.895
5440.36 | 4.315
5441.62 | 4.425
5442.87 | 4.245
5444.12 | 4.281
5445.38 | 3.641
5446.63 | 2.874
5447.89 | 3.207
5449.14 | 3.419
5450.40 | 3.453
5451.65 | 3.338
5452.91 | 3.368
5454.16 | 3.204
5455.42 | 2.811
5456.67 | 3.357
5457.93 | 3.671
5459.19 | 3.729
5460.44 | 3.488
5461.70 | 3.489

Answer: 0.0092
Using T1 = 0.10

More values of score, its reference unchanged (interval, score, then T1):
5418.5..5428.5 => 0.0022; 0.05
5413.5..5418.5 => 0.0018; 0.04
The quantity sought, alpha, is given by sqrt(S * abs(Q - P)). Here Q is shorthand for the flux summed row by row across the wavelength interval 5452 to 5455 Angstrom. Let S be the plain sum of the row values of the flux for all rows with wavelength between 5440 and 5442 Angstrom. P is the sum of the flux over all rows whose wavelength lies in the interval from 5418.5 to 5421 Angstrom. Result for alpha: 3.70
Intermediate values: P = 8.1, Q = 6.6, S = 8.7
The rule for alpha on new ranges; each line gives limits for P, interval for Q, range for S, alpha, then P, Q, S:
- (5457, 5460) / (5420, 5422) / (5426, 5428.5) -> 2.22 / 7.4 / 8.0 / 8.7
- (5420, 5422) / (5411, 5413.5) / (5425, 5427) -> 1.61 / 8.0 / 7.7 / 8.4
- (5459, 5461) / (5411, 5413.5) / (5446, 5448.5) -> 1.64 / 7.2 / 7.7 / 6.1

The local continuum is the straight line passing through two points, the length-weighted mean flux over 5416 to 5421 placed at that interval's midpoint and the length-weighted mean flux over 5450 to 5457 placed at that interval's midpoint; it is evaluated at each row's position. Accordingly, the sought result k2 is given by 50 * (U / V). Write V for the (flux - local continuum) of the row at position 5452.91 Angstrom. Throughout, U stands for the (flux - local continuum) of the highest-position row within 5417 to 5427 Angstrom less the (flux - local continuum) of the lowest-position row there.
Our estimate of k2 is 63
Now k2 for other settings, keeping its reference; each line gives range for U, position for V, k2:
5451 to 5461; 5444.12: 23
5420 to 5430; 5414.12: 962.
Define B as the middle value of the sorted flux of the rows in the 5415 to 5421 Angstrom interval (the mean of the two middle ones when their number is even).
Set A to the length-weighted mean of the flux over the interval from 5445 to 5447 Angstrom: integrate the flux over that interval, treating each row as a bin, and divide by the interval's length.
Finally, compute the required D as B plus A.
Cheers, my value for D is 7.3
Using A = 3.3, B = 4.01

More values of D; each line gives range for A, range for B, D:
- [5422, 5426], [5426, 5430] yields 8.3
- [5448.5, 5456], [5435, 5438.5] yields 7.3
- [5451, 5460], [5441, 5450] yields 7.0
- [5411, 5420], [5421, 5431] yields 8.0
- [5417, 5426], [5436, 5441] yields 8.1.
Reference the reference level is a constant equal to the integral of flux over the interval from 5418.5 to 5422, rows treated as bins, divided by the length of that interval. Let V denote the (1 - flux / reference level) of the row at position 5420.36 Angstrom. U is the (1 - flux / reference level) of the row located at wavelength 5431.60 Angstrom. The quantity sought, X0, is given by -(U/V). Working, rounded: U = 0.077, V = -0.03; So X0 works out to 2.4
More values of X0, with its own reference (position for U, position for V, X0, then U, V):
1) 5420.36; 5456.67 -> 0.2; -0.033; 0.16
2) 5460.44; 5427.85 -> 1.2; 0.128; -0.11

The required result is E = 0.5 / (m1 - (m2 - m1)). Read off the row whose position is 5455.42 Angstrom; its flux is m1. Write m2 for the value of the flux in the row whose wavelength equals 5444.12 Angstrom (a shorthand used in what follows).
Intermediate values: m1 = 2.811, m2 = 4.281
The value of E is 0.373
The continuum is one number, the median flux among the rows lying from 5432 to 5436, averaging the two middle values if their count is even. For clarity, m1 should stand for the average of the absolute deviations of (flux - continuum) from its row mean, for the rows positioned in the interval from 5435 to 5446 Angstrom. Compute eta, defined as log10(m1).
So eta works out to -0.62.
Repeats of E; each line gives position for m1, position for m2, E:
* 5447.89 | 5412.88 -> 0.199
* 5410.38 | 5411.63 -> 0.191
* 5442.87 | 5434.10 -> 0.097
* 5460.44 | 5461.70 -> 0.143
